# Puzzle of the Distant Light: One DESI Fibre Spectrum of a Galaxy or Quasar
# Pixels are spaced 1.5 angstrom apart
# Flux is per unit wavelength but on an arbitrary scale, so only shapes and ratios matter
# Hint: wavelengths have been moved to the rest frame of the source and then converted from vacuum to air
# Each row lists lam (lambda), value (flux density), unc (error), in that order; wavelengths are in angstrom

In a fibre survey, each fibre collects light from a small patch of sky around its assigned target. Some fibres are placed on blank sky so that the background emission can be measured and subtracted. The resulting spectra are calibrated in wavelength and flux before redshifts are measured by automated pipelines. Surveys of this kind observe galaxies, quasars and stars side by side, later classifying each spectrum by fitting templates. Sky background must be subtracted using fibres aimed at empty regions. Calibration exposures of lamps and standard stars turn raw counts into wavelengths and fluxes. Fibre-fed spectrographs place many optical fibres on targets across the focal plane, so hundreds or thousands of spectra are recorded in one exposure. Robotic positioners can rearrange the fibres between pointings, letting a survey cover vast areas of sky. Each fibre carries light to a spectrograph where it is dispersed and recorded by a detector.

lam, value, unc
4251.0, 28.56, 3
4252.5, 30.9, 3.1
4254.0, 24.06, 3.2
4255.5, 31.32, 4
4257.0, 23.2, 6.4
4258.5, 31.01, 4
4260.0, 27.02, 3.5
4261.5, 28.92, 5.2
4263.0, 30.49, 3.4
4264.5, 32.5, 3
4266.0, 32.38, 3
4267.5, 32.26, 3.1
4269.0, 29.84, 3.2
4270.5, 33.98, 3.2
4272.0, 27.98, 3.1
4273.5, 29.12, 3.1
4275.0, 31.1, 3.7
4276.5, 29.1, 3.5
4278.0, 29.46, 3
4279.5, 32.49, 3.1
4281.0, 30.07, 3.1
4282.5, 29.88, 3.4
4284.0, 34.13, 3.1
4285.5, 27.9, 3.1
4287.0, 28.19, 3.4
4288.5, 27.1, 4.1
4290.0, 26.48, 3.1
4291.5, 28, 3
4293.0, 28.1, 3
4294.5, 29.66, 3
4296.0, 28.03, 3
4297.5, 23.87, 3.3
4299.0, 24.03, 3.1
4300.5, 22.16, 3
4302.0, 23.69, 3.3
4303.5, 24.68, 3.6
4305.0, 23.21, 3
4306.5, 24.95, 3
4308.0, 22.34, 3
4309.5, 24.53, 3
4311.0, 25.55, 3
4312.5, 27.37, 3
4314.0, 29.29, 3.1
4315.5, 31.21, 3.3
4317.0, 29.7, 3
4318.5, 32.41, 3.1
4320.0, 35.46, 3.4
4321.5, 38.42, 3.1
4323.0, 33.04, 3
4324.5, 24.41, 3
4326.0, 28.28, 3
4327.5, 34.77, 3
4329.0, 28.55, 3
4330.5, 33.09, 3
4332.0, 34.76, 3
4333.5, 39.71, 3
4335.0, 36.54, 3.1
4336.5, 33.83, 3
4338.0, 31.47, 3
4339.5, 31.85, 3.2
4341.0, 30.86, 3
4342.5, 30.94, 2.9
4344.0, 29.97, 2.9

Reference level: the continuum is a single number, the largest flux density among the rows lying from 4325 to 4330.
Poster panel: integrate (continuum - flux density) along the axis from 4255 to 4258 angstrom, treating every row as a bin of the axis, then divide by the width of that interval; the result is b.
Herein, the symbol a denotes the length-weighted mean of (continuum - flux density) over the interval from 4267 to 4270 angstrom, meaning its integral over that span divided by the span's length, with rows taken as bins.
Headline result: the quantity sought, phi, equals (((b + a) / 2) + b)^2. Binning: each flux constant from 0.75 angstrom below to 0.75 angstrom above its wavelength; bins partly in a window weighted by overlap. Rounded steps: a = 3.6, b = 8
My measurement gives 171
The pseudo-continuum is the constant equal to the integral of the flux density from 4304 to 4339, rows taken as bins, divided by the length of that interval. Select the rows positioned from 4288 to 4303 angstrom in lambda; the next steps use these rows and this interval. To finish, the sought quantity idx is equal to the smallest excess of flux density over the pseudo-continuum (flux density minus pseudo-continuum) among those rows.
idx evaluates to -8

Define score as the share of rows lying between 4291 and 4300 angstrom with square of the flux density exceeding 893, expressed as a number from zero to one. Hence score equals 0.0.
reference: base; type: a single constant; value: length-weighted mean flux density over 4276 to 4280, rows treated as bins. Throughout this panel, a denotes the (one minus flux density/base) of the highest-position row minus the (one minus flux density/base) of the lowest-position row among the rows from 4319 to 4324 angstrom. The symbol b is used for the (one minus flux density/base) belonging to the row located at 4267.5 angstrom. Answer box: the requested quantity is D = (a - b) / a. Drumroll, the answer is 2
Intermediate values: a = 0.08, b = -0.06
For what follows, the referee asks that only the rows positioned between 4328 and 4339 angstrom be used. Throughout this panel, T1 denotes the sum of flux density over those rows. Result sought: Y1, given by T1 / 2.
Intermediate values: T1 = 238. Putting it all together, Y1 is 119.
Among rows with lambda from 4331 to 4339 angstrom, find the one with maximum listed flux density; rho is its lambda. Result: 4333.5 angstrom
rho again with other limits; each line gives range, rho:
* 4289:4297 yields 4294.5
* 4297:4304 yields 4303.5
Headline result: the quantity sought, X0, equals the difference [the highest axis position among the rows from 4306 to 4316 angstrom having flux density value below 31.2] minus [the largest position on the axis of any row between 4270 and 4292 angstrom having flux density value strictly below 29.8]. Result 22.5 angstrom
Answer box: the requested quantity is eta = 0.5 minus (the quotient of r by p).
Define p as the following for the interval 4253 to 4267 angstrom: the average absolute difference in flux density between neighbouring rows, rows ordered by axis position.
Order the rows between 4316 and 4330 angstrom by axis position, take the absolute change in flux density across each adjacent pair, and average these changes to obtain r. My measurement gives -0.7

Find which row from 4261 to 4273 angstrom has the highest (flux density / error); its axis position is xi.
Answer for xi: 4264.5 angstrom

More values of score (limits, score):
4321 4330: 0.5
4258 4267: 0.7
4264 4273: 0.7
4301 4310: 0.0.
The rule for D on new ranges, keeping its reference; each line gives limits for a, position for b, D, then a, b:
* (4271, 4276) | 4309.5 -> 3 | -0.10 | 0.19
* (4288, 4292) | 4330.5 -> -2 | -0.03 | -0.09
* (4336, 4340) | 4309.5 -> -2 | 0.07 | 0.19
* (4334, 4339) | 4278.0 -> 1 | 0.17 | 0.03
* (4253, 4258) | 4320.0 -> 7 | 0.03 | -0.17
